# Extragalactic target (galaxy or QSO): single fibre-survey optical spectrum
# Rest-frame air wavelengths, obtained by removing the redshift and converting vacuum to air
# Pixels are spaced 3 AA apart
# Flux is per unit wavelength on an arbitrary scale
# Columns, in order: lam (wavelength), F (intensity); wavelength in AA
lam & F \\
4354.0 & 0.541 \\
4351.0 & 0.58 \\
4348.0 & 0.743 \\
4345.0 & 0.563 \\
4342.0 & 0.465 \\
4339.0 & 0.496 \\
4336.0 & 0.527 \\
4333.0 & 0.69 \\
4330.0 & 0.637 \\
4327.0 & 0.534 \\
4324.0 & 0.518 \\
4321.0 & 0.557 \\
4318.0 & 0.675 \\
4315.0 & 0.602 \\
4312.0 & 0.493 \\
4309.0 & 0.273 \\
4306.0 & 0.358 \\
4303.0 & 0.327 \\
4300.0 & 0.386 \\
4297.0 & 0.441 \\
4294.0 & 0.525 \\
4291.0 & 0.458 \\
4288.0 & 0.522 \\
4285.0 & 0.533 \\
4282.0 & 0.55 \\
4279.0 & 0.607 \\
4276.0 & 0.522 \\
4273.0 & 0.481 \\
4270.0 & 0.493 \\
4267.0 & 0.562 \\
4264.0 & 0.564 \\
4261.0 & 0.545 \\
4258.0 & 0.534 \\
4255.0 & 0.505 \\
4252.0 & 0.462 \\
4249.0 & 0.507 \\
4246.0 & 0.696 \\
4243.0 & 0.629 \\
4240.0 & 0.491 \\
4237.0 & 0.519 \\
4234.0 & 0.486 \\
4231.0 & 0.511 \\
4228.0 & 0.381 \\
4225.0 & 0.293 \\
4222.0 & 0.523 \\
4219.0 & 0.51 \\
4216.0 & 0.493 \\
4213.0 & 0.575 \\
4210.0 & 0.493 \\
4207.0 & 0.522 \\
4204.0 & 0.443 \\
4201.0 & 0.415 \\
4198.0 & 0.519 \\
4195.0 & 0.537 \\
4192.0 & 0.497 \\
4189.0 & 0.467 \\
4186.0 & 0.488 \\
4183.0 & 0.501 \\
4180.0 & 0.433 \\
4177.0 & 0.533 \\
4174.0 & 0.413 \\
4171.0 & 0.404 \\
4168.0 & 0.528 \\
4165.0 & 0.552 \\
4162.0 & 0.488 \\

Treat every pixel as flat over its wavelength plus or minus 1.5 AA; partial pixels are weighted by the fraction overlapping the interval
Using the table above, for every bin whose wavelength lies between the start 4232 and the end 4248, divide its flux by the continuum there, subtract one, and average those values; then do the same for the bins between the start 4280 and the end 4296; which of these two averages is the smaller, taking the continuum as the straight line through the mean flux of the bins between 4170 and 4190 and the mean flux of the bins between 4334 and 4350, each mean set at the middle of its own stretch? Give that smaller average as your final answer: -0.02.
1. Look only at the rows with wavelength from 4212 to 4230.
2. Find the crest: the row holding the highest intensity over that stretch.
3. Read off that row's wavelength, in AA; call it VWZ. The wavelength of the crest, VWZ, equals 4213.0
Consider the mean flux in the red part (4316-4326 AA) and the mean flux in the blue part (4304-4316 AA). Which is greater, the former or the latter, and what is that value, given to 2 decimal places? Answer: 0.58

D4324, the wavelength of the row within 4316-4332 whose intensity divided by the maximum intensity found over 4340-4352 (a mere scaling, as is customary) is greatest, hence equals 4318.0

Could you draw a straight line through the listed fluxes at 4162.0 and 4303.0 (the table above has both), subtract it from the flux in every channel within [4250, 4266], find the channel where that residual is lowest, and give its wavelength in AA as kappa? 4252.0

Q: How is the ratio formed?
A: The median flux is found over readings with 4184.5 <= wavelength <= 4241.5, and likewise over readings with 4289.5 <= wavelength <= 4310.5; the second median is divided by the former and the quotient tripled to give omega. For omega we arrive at 2.35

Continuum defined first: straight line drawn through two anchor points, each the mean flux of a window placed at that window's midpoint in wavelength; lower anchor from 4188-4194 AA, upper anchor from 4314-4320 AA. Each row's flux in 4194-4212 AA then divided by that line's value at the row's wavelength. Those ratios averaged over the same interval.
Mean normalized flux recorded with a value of 0.98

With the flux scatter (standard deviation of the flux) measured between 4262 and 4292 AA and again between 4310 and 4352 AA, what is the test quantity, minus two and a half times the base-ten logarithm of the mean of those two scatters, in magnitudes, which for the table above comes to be 3.0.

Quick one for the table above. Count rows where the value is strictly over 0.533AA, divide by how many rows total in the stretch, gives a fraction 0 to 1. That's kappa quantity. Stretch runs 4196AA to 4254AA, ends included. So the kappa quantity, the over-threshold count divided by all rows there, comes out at 0.2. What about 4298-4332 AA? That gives 0.5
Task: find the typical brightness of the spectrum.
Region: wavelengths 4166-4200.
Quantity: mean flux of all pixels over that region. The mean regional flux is 0.484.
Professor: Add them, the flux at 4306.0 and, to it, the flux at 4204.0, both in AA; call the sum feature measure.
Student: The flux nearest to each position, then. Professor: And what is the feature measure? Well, 0.80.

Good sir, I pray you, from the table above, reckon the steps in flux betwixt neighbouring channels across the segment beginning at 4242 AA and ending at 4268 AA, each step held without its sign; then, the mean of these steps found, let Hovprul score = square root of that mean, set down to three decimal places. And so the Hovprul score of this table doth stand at 0.225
